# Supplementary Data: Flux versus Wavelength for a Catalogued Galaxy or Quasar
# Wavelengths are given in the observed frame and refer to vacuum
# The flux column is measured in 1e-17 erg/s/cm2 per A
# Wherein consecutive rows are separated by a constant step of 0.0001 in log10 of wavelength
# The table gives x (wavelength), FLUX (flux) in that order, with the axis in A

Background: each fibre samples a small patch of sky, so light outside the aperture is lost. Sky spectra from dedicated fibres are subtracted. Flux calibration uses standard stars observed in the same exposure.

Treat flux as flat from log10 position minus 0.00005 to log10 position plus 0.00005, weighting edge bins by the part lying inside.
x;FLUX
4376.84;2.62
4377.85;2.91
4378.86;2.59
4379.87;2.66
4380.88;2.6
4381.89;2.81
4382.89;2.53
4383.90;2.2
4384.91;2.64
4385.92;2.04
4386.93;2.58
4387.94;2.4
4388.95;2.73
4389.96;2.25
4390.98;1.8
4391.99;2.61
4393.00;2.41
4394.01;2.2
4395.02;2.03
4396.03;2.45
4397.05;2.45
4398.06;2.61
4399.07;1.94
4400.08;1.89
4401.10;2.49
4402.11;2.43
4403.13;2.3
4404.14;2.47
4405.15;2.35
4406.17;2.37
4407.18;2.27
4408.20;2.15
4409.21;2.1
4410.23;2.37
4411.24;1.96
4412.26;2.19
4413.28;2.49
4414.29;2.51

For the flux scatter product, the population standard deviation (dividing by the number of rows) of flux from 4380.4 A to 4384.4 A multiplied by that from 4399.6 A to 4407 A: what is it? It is 0.042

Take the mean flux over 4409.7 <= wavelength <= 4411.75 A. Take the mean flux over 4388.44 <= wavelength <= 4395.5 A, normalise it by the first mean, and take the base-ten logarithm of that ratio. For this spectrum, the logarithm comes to 0.02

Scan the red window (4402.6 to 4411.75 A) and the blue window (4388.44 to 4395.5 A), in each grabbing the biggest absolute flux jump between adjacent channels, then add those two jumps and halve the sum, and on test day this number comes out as 0.61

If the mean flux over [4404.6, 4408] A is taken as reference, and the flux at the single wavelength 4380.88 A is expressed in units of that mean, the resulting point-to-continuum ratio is 1.12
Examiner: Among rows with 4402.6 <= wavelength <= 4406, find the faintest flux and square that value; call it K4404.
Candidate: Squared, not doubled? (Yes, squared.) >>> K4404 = 5.3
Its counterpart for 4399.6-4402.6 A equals 3.6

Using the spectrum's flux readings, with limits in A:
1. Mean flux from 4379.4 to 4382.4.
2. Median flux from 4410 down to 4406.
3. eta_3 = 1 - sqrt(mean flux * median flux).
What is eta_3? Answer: -1.44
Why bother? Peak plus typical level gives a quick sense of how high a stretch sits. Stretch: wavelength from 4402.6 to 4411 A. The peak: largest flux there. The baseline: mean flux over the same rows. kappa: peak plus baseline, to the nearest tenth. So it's 4.8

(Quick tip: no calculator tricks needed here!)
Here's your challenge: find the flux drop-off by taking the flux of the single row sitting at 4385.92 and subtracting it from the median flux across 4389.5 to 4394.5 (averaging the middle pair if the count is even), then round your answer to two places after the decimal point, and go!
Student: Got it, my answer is 0.21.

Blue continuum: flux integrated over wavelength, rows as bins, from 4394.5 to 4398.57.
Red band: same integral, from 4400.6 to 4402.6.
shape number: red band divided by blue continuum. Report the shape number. 0.5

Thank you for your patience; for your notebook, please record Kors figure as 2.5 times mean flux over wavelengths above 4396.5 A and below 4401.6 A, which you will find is 5.69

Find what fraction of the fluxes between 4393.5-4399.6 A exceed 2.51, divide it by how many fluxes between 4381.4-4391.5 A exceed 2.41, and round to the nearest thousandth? 0.033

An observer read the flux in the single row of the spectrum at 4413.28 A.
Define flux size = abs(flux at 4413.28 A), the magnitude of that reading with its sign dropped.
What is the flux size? 2.5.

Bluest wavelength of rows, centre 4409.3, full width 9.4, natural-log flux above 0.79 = 4405.15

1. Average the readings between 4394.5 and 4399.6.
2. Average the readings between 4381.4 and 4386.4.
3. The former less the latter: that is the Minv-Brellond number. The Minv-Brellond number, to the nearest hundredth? -0.15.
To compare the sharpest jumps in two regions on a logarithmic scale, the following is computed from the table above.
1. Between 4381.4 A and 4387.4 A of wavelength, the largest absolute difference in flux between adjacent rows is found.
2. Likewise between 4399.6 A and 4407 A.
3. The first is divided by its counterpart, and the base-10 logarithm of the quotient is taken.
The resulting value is 0.0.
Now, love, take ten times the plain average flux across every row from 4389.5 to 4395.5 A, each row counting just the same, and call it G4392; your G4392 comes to 22.2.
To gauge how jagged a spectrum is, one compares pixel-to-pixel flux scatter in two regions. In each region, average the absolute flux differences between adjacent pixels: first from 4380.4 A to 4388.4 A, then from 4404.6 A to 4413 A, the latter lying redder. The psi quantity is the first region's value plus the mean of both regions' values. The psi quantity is 0.64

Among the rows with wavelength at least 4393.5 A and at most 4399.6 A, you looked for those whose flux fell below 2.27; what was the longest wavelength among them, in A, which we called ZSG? 4399.07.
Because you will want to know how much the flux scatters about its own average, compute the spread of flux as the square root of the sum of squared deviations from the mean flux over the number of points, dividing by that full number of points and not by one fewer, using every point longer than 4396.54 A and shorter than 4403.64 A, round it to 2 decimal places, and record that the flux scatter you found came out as 0.26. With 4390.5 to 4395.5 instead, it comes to 0.28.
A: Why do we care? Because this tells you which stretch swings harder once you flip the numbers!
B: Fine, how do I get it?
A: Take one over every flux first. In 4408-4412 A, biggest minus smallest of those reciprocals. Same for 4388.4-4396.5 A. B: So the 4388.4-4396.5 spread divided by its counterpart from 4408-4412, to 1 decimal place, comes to 2.1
